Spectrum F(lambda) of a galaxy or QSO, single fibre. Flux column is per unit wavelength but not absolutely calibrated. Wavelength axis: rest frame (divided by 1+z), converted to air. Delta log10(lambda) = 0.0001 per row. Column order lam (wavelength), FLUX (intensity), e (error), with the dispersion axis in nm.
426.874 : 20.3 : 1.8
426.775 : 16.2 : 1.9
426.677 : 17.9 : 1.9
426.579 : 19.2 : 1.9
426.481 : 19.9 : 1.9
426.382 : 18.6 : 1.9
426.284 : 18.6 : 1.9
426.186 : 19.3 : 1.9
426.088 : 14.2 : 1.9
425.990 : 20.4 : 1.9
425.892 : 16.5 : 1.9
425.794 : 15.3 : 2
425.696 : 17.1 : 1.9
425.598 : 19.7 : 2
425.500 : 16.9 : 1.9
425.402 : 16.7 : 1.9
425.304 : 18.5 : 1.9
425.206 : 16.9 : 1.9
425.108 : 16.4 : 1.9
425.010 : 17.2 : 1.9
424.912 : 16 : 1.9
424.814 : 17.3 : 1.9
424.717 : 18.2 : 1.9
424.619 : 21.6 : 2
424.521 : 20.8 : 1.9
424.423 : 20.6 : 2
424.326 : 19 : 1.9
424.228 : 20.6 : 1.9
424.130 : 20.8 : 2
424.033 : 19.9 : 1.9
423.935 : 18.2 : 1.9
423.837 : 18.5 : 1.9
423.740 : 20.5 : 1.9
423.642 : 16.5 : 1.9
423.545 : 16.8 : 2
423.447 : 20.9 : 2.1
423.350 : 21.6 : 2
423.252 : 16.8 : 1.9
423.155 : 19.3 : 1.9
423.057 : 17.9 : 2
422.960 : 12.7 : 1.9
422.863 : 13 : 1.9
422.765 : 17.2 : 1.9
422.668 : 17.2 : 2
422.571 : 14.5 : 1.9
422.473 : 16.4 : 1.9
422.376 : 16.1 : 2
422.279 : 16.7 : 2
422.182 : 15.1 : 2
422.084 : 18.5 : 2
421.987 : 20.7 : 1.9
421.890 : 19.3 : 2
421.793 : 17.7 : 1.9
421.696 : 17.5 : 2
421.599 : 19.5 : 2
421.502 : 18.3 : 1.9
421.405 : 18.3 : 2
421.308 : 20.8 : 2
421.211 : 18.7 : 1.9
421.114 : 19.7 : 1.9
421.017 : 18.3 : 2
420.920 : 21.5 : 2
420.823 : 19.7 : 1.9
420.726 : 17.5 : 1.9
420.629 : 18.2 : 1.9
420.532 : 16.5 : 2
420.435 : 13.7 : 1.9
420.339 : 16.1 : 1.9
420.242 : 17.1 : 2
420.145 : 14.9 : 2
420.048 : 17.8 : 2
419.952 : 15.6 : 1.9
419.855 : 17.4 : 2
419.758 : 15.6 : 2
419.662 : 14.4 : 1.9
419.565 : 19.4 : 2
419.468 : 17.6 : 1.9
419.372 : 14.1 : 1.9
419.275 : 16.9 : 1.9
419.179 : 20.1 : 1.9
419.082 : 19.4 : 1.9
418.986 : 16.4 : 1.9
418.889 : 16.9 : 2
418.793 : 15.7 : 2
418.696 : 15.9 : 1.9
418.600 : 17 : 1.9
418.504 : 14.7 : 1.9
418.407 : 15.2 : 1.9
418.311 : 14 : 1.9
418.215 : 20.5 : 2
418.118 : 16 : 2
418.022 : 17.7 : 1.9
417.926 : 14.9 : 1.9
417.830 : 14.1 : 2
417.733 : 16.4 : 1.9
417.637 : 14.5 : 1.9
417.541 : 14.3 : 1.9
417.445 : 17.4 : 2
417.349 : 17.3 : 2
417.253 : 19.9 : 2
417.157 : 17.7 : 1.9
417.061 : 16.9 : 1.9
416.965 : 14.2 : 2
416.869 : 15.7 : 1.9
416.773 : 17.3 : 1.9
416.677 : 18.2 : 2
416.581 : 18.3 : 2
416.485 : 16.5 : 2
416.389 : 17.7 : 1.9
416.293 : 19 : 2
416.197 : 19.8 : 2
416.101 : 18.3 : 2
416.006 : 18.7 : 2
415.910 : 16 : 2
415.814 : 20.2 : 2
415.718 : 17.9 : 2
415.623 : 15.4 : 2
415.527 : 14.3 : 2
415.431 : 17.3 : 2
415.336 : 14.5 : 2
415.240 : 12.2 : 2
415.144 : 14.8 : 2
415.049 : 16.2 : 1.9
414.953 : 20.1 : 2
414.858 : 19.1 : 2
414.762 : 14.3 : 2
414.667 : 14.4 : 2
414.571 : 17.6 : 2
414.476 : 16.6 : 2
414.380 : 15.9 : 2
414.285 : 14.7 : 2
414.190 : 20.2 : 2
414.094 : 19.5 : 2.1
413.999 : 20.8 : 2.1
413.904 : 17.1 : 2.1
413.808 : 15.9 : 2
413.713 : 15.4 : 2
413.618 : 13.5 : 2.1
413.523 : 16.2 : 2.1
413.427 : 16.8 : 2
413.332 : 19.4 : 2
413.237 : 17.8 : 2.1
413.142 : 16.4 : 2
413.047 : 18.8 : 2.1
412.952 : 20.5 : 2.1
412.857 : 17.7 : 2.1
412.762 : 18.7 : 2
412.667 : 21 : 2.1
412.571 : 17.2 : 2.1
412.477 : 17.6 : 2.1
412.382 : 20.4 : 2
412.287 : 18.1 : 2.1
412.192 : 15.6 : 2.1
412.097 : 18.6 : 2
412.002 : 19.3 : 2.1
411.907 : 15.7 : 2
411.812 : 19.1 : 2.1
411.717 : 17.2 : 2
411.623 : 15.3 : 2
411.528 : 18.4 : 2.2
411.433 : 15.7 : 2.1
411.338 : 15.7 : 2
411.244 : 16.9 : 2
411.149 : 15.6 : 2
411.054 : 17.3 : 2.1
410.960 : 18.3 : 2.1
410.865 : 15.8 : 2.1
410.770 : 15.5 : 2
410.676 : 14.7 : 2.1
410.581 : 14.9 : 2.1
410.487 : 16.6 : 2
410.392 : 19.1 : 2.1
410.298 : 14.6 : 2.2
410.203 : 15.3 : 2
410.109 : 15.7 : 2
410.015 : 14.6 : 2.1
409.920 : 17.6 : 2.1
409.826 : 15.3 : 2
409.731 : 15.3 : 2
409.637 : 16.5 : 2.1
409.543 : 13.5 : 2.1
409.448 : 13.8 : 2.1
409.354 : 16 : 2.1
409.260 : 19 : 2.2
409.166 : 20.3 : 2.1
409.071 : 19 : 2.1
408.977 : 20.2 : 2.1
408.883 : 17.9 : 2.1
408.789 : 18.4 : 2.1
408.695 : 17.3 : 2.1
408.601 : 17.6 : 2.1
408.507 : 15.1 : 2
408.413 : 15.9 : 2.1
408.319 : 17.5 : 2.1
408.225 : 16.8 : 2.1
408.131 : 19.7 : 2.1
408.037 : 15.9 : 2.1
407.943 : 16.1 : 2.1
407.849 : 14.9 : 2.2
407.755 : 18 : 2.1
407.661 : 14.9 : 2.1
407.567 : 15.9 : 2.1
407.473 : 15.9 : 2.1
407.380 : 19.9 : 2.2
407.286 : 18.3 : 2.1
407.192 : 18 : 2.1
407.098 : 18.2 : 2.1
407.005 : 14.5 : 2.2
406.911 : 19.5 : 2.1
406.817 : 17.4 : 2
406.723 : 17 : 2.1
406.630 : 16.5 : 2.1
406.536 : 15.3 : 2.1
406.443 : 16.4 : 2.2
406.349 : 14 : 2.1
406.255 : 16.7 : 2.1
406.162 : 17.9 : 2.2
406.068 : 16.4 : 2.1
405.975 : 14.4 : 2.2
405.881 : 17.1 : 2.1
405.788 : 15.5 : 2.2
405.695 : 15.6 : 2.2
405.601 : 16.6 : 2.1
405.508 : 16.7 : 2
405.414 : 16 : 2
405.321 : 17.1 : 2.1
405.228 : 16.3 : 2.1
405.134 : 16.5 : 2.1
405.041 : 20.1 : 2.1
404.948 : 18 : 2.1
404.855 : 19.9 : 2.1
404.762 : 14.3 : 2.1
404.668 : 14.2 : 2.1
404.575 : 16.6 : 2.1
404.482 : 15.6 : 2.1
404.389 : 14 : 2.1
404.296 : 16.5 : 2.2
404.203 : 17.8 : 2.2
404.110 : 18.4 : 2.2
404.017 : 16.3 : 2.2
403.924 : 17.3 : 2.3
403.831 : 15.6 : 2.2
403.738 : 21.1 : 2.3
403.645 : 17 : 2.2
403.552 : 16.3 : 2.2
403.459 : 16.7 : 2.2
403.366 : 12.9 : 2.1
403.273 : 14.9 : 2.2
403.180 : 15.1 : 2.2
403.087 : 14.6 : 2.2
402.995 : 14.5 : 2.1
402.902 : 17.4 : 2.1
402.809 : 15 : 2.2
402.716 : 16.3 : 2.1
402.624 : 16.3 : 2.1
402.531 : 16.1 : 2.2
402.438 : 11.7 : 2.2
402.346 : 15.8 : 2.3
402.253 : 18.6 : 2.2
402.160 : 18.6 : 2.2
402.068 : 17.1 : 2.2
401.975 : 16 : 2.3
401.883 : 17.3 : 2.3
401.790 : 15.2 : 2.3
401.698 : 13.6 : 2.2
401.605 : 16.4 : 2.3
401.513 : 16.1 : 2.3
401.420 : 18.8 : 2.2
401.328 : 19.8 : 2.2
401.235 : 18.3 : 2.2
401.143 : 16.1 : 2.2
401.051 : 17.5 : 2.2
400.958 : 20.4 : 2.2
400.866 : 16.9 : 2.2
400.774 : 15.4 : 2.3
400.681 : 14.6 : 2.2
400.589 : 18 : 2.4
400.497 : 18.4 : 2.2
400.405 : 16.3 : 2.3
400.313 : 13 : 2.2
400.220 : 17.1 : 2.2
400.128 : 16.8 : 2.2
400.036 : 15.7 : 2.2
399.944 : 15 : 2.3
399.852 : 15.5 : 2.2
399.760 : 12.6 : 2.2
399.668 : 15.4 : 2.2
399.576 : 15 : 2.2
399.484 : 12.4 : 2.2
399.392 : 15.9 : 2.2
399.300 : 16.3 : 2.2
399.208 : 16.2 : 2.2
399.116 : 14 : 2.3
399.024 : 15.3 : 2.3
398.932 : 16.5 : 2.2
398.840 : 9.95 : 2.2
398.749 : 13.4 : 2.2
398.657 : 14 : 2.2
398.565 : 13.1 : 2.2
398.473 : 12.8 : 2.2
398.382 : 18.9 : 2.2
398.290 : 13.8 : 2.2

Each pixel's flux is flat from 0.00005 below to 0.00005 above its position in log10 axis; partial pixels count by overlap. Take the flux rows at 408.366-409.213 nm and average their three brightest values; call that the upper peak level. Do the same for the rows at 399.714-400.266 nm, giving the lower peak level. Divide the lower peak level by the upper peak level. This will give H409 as 0.83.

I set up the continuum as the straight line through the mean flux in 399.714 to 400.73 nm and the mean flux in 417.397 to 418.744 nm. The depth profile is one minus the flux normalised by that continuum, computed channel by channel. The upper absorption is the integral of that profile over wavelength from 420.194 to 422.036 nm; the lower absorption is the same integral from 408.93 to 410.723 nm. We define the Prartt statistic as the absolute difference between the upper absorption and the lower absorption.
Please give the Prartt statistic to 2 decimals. 0.21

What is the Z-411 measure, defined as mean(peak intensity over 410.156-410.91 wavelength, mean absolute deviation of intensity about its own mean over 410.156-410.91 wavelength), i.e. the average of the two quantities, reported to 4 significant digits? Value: 10.06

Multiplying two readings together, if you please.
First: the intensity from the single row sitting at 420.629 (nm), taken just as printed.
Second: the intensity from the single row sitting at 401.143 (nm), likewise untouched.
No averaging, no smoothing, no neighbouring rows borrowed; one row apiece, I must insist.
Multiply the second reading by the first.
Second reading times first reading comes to 293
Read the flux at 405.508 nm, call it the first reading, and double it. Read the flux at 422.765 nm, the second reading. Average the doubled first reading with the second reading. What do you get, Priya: 25.3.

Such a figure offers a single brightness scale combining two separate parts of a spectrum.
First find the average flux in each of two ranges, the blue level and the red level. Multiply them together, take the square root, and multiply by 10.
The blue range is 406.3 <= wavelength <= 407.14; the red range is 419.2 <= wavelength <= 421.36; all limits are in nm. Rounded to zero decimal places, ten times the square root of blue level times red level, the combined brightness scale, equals 169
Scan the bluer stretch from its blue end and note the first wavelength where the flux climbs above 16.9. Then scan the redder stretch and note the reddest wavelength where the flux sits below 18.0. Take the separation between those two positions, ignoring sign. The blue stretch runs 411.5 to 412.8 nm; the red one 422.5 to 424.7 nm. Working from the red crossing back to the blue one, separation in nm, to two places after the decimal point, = 12.11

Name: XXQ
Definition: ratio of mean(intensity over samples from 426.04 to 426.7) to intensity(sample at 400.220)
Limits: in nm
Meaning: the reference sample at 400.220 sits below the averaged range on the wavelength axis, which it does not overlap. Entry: 1.07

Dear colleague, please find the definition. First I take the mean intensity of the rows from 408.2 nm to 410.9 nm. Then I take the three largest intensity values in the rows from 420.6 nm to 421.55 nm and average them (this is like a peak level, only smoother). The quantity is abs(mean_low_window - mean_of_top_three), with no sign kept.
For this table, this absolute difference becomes 4.1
